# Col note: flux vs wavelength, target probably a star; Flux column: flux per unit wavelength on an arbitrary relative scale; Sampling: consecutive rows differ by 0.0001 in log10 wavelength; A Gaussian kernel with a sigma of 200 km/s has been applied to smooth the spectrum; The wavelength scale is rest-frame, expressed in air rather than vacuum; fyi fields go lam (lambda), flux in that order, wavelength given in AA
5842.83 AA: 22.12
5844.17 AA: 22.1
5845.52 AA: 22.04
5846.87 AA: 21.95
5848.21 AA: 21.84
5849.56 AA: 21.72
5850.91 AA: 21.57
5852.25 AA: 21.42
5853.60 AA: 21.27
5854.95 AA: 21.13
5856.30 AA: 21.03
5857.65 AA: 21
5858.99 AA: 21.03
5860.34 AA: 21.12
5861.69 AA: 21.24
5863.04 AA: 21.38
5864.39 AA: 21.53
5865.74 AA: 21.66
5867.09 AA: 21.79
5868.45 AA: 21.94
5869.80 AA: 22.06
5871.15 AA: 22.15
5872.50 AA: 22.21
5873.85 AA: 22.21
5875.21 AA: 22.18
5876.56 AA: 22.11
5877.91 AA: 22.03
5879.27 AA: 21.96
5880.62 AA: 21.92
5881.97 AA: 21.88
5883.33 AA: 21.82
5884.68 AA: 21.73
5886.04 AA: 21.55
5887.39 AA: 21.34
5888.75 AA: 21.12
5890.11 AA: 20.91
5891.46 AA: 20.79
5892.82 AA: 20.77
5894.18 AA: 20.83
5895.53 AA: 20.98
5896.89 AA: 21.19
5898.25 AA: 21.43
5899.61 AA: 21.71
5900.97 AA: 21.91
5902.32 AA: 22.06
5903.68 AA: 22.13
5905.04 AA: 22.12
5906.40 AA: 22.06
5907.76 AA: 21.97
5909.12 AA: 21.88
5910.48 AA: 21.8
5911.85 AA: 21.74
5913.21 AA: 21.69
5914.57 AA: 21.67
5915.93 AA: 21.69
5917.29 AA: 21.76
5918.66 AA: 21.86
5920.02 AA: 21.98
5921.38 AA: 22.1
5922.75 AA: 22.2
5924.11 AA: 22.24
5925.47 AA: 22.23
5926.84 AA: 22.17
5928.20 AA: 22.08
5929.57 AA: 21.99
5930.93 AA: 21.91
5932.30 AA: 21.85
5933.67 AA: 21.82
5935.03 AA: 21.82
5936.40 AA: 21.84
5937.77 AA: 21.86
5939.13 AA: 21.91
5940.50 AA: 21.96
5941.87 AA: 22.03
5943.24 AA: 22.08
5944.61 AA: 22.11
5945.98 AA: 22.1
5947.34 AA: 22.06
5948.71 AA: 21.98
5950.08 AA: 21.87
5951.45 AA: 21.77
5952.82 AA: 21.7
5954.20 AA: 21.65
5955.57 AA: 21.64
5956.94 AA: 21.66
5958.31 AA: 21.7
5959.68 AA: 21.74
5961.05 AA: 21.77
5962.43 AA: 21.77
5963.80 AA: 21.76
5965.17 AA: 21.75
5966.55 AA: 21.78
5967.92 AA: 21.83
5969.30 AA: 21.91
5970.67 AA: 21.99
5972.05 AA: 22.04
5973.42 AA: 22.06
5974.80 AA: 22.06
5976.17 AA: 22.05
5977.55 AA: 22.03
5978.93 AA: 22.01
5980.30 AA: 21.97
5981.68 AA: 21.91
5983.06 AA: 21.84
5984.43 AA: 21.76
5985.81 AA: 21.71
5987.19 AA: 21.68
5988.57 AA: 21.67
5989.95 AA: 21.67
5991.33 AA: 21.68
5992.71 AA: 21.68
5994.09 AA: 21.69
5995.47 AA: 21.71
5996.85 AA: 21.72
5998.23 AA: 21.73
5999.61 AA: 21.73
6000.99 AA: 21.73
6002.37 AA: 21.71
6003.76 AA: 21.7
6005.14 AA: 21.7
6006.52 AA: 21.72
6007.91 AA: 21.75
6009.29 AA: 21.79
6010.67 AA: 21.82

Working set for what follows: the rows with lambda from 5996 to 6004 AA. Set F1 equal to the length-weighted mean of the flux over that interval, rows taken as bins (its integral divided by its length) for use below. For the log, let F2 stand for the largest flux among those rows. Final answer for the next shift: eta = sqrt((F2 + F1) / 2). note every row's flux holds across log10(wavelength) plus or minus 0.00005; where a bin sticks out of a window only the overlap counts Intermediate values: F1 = 21.7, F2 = 21.73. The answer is 4.661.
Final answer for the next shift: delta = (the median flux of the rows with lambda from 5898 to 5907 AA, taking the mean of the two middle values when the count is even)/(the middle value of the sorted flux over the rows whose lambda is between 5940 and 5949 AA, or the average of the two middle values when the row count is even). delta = 1.00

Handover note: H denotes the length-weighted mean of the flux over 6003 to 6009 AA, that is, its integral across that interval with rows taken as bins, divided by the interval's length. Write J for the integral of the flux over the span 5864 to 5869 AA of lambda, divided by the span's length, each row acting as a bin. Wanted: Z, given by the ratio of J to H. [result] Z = 1.00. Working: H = 21.7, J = 21.7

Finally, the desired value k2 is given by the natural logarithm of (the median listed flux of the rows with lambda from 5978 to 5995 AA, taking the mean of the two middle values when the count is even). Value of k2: 3.08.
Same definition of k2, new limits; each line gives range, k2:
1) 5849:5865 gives 3.06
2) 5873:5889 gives 3.09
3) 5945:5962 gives 3.08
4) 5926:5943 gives 3.09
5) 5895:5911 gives 3.09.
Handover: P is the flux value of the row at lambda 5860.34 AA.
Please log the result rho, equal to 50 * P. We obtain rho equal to 1056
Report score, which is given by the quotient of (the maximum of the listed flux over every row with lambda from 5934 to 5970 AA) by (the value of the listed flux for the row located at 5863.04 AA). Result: 1.03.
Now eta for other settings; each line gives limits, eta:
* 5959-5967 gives 4.665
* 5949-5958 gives 4.668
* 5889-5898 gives 4.590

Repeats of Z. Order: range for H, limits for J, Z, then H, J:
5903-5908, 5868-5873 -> 1.00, 22.1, 22.1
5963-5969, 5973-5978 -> 1.01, 21.8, 22.0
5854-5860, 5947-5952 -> 1.04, 21.1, 21.9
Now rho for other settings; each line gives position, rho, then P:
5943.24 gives 1104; 22.08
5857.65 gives 1050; 21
